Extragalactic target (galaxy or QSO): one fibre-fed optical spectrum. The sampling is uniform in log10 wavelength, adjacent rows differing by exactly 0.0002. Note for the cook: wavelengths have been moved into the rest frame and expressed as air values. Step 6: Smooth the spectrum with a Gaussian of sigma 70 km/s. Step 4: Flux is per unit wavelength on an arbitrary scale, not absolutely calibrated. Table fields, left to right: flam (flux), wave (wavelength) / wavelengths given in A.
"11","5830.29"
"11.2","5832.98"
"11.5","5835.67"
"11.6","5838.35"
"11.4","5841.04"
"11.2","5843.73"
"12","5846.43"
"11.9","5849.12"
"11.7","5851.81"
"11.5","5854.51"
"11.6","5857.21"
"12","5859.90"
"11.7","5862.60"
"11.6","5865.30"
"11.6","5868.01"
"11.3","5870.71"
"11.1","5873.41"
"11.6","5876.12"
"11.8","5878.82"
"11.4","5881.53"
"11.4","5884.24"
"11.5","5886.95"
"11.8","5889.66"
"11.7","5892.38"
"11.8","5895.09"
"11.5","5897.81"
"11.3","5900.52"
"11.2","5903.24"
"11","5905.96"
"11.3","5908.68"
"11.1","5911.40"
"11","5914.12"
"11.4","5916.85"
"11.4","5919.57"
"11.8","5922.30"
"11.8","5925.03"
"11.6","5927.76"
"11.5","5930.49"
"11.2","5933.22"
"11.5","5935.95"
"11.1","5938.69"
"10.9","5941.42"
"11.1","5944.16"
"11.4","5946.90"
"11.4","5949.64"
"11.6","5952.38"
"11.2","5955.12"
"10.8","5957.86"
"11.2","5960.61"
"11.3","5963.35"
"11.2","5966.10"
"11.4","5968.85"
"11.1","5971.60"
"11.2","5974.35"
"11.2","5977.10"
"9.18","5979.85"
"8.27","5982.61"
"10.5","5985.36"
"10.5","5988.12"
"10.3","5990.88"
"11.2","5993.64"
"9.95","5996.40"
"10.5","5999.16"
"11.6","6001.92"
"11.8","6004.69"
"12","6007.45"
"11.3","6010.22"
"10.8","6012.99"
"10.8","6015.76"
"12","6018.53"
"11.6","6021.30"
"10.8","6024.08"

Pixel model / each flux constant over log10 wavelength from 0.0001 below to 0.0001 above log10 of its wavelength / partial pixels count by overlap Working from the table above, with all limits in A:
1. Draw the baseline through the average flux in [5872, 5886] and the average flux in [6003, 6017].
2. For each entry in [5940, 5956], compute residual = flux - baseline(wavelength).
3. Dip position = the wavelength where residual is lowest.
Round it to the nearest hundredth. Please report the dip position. 5941.42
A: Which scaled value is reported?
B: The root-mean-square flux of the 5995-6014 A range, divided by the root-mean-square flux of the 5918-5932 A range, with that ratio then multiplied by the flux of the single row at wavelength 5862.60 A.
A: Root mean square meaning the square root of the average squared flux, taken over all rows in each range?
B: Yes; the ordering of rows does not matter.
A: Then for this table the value 11.2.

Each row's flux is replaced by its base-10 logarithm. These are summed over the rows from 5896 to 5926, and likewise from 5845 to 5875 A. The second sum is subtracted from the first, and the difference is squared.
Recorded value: 0.015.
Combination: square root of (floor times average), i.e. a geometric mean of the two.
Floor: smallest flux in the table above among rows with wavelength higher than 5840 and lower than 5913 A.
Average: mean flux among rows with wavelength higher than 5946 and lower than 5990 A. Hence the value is 10.9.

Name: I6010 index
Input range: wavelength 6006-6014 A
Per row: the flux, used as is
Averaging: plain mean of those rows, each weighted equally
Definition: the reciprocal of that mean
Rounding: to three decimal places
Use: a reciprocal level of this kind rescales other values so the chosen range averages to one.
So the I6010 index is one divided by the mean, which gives 0.088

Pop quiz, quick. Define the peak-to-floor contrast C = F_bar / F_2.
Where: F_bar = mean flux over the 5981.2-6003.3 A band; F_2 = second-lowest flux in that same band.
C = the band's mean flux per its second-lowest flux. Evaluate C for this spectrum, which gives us 1.04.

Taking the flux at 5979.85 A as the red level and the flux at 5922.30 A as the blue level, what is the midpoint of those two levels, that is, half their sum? 10.49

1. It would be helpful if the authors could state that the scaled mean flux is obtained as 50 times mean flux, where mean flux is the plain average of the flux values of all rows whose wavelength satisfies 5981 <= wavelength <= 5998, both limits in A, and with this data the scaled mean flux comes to 506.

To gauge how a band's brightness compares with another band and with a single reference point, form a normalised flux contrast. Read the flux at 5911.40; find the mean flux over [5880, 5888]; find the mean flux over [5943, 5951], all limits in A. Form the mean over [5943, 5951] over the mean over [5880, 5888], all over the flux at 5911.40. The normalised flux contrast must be 0.0890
